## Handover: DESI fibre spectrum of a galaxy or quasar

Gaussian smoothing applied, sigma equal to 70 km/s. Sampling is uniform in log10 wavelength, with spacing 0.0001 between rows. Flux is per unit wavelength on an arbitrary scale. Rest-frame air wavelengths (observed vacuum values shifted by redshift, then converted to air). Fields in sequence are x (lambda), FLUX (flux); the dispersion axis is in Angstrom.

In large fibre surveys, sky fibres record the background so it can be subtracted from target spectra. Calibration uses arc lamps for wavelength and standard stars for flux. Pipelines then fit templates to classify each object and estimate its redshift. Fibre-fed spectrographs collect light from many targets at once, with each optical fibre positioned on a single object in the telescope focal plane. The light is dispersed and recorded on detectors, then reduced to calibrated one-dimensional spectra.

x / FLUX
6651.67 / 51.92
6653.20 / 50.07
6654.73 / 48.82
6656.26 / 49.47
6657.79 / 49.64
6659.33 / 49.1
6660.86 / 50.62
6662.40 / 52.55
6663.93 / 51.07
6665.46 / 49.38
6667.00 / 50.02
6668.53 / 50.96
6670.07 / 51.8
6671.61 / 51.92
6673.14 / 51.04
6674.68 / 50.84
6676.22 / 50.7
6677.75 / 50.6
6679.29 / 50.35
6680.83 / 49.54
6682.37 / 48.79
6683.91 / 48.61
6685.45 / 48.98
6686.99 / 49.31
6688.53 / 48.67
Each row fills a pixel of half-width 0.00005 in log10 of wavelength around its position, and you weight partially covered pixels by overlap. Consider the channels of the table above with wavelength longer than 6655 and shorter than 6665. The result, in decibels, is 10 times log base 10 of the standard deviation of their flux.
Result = 1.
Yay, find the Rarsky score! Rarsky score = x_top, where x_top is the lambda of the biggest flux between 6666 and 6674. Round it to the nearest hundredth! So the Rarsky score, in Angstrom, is 6671.61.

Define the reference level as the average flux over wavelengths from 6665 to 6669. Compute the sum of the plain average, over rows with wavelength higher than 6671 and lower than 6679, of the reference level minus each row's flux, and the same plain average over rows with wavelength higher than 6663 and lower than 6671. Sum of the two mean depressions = -1.4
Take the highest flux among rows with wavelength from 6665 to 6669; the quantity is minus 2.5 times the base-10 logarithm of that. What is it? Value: -4.27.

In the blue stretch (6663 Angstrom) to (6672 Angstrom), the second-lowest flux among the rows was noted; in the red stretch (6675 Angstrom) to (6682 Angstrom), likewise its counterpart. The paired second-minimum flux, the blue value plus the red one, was 100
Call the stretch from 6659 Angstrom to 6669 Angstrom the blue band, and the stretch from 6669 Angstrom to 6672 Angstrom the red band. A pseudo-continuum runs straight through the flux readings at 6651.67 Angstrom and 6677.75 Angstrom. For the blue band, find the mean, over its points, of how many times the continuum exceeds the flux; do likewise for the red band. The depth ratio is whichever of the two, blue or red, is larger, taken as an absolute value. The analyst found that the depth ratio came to 1.02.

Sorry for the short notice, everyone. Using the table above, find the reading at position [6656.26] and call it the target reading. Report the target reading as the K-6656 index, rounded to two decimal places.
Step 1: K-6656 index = 49.47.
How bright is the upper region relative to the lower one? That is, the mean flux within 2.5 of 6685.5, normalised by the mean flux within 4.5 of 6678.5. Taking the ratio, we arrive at 0.98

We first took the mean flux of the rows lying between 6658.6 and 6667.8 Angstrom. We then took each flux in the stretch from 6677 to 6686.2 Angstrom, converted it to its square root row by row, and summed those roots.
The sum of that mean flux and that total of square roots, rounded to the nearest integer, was 93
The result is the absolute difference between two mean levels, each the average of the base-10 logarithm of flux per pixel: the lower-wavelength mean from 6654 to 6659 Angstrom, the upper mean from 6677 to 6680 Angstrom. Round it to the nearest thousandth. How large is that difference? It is 0.010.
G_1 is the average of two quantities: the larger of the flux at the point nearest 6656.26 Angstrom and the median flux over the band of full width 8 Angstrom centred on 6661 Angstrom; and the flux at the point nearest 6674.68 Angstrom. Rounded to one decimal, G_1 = 50.7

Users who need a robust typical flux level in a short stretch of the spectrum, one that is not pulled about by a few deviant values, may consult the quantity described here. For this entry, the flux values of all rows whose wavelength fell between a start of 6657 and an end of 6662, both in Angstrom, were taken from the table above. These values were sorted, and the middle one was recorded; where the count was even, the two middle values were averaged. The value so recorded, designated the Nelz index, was 49.6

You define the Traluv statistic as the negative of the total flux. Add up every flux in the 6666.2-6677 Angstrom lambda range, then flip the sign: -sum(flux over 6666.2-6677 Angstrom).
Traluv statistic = -357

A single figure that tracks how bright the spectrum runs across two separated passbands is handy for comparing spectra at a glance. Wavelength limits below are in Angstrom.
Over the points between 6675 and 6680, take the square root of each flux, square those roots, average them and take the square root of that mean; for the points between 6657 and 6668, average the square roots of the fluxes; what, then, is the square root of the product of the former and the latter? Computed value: 7.10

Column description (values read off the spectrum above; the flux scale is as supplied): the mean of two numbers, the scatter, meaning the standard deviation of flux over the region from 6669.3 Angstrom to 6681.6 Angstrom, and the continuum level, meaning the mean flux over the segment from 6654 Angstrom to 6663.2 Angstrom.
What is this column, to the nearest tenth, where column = 25.4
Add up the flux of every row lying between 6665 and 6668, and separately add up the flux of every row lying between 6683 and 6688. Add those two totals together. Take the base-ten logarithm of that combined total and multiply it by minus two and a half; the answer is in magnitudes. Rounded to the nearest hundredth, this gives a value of -5.98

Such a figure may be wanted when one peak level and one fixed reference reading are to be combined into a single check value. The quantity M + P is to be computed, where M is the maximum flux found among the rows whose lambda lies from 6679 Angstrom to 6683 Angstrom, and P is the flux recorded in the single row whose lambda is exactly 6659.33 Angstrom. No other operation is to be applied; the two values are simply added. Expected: 99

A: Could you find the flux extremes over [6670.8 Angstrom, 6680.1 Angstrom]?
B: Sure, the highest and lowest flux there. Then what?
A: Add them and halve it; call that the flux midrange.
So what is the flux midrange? 51.1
